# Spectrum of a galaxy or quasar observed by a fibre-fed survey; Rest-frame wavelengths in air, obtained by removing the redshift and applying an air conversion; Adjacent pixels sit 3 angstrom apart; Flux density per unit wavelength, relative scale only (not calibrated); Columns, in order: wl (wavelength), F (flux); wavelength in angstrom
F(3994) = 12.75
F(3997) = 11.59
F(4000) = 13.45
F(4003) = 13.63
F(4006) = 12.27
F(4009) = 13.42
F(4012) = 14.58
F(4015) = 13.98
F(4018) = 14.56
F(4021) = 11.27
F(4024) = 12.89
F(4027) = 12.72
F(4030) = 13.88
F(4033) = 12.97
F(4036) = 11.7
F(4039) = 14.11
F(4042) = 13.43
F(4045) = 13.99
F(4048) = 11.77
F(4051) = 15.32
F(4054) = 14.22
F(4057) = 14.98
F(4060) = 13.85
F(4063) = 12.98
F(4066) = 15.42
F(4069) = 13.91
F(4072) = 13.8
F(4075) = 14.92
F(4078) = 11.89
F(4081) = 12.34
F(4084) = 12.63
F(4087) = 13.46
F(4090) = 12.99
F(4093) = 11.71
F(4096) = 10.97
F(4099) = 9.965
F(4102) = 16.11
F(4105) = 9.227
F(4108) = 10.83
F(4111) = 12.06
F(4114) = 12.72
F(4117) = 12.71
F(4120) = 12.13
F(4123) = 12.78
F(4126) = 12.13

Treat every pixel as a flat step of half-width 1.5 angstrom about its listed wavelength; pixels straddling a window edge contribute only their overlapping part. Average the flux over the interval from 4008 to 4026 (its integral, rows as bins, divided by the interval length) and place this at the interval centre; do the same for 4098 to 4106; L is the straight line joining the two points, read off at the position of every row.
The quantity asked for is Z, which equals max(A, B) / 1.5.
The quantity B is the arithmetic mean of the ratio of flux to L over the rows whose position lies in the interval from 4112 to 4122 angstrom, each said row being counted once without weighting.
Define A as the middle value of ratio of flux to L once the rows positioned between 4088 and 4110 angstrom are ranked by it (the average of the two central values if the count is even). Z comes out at 0.708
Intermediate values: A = 0.91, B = 1.062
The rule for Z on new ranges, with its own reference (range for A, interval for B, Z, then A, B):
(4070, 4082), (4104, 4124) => 0.699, 1.05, 0.995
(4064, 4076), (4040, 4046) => 0.767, 1.15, 1.055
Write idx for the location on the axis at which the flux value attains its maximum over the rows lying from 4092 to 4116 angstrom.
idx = 4102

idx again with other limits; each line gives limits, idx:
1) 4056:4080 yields 4066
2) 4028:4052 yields 4051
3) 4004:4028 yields 4012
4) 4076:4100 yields 4087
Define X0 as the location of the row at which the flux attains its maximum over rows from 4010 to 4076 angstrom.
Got 4066 angstrom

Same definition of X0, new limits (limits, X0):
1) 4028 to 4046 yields 4039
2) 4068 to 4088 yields 4075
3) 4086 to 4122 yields 4102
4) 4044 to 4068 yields 4066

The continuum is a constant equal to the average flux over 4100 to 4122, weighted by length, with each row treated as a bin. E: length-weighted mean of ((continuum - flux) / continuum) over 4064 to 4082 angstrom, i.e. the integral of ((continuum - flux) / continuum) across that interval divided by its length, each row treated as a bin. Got -0.12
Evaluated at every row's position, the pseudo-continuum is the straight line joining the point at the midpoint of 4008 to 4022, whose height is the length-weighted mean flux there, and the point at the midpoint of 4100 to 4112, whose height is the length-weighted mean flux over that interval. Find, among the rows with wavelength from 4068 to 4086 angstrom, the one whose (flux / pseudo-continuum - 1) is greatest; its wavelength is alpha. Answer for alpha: 4075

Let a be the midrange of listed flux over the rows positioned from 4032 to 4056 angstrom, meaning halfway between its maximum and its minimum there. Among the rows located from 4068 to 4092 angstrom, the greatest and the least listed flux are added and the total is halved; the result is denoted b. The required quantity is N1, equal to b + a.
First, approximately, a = 13.5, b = 13.4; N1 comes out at 26.9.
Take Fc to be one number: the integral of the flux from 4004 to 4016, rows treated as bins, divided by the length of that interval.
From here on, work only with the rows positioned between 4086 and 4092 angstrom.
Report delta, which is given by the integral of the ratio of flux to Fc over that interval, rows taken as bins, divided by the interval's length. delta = 0.97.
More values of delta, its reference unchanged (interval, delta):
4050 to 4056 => 1.09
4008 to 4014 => 1.04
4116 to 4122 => 0.92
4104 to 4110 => 0.76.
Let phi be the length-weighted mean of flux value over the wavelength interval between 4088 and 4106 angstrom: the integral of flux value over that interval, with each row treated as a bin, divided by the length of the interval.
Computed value 11.9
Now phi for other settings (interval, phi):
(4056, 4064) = 13.9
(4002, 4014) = 13.5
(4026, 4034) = 13.2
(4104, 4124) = 11.8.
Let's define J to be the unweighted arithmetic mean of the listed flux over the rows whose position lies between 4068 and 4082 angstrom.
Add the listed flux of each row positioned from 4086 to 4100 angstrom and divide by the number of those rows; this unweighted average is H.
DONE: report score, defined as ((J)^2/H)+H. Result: 26.9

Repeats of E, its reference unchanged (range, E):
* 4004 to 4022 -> -0.10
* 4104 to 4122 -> 0.04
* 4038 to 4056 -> -0.13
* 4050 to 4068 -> -0.18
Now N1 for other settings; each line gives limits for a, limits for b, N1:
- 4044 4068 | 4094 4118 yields 26.3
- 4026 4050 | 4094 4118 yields 25.6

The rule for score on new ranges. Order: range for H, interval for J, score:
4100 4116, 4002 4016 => 27.3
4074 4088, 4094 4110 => 23.0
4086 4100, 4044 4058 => 28.5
